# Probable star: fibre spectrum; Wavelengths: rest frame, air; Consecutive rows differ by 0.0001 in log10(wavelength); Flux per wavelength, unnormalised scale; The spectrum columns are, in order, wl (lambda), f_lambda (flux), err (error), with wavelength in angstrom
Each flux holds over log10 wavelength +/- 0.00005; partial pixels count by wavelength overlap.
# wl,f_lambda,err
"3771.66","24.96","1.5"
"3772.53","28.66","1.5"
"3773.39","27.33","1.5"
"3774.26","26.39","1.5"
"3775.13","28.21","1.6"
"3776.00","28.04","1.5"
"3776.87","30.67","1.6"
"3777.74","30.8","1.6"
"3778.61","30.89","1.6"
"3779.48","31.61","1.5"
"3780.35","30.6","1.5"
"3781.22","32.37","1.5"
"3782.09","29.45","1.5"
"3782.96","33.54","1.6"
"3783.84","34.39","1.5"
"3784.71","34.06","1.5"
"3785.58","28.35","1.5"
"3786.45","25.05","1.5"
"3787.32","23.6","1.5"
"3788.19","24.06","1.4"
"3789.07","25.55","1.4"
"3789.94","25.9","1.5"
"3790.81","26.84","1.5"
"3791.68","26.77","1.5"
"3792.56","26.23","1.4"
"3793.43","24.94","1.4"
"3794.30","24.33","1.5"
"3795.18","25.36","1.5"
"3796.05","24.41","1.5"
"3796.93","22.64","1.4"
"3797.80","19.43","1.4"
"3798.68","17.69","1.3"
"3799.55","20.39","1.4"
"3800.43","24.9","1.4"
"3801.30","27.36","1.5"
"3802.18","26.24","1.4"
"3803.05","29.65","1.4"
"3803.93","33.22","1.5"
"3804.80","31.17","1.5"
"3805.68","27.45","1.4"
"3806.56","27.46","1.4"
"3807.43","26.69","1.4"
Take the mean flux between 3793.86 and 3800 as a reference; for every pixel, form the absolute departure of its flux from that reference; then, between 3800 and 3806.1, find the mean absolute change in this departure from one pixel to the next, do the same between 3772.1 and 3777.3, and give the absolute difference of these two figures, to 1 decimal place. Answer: 1.3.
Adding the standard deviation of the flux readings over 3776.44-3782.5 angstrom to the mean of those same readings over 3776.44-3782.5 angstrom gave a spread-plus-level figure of 31.8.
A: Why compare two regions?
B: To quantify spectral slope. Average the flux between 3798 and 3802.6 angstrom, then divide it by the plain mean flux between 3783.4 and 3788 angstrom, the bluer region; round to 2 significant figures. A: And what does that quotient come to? 0.80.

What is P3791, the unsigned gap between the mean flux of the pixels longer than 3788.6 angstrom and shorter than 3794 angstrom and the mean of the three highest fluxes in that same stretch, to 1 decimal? 0.6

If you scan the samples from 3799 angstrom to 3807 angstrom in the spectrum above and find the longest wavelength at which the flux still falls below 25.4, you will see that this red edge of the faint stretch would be 3800.43 angstrom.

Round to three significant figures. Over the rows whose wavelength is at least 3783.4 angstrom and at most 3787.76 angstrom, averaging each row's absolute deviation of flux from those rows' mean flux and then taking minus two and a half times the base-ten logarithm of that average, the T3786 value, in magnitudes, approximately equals -1.53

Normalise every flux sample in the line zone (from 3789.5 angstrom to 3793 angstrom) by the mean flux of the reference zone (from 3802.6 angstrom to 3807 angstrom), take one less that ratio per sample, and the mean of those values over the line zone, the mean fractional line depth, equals 0.11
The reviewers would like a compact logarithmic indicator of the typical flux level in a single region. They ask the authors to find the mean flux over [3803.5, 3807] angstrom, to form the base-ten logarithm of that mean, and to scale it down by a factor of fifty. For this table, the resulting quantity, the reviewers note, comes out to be 0.0295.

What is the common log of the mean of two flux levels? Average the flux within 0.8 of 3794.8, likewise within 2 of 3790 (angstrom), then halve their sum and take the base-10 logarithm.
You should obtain 1.404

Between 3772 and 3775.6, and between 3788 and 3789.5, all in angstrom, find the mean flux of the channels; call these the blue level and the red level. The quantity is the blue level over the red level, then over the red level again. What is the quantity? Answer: 0.0449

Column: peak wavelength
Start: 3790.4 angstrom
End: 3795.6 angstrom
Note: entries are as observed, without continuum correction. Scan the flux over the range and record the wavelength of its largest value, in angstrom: 3790.81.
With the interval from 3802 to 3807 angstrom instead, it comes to 3803.93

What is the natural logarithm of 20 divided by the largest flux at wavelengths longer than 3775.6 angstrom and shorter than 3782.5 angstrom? -0.48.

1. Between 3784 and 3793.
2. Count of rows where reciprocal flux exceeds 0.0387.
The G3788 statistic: 4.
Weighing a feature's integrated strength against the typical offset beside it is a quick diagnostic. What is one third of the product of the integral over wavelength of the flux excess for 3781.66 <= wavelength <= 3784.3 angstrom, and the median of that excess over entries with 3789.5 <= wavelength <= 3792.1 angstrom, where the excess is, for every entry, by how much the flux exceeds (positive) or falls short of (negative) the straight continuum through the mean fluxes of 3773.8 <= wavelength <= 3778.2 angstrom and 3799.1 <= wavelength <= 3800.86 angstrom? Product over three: 9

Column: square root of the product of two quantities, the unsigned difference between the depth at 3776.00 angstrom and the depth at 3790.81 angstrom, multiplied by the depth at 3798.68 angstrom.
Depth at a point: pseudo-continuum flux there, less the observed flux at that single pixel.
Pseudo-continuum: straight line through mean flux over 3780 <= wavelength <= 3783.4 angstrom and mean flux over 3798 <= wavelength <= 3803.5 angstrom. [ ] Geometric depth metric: 5.7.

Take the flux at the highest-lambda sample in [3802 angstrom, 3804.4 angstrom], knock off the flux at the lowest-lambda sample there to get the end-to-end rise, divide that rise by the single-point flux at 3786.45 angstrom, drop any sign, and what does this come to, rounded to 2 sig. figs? 0.28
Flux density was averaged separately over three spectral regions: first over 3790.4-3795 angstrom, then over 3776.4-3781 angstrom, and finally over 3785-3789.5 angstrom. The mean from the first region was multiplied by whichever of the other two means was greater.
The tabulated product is 798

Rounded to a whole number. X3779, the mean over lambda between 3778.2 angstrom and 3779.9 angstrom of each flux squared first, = 977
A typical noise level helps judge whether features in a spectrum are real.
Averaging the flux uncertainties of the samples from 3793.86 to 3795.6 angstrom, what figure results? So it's 1.50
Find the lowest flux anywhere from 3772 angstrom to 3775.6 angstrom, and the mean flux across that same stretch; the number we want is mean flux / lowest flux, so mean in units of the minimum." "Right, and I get 1.05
